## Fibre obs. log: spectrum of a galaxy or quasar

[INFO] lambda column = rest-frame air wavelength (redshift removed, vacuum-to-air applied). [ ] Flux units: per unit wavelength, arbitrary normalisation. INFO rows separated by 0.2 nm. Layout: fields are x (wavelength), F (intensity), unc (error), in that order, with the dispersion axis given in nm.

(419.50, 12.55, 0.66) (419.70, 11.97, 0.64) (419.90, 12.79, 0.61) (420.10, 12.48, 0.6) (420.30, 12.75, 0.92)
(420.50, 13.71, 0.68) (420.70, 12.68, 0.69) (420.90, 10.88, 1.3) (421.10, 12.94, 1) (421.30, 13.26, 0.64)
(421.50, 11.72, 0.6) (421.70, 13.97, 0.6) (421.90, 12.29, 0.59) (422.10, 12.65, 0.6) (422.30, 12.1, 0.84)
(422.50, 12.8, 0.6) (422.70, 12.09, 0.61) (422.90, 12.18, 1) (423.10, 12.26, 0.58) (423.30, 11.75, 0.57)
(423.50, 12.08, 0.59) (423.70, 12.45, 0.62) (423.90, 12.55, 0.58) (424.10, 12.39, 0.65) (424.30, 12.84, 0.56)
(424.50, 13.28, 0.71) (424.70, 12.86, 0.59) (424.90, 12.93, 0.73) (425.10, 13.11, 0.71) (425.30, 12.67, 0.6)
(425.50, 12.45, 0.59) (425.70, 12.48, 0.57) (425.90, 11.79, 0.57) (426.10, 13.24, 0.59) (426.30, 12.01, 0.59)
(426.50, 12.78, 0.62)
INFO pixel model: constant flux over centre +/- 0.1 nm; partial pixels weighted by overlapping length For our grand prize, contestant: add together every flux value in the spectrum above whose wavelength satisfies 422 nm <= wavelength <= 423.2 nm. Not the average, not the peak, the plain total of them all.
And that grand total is 74.1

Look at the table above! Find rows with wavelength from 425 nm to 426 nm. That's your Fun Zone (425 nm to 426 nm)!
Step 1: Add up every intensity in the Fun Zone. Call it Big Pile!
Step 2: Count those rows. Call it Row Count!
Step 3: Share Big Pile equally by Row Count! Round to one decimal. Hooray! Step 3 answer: 12.5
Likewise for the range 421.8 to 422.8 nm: 12.4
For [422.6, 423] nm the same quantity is 12.1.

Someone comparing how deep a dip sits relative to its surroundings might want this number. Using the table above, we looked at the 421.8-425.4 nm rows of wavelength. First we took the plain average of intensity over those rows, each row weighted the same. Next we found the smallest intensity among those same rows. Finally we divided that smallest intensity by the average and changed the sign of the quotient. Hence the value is -0.94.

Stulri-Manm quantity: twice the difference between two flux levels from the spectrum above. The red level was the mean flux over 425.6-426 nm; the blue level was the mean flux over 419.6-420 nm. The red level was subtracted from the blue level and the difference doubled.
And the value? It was 0.5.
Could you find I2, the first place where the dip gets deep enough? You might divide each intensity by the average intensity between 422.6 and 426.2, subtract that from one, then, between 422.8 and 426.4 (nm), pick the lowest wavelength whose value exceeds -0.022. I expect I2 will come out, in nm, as 422.90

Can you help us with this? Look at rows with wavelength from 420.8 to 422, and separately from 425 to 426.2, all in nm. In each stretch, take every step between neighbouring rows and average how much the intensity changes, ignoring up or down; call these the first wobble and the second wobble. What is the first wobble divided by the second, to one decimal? 2.8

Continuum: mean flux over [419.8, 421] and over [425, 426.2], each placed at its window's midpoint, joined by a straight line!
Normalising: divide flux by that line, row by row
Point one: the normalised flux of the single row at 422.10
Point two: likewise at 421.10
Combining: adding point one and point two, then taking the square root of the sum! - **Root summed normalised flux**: 1.43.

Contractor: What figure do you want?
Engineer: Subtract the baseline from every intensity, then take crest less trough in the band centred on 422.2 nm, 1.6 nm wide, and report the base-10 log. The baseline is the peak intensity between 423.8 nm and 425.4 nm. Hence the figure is 0.35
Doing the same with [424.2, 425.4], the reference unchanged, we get -0.21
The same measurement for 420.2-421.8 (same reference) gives 0.49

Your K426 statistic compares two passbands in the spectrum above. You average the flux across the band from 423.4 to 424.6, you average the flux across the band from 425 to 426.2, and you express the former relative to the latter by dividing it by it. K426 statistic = 1.00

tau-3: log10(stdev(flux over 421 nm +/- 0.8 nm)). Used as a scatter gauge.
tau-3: 0.0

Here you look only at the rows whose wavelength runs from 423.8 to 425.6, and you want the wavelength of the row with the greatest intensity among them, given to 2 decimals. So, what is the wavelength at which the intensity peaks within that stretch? 424.50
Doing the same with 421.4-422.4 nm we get 421.70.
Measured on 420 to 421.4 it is 420.50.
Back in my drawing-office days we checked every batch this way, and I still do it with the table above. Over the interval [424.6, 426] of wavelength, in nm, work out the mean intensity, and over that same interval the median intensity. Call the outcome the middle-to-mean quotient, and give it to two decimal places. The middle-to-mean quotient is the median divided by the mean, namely 1.00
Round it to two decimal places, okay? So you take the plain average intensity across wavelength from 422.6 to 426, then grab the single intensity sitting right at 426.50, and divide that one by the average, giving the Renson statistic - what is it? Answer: 1.02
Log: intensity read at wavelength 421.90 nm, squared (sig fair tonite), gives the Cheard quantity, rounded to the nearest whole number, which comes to 151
